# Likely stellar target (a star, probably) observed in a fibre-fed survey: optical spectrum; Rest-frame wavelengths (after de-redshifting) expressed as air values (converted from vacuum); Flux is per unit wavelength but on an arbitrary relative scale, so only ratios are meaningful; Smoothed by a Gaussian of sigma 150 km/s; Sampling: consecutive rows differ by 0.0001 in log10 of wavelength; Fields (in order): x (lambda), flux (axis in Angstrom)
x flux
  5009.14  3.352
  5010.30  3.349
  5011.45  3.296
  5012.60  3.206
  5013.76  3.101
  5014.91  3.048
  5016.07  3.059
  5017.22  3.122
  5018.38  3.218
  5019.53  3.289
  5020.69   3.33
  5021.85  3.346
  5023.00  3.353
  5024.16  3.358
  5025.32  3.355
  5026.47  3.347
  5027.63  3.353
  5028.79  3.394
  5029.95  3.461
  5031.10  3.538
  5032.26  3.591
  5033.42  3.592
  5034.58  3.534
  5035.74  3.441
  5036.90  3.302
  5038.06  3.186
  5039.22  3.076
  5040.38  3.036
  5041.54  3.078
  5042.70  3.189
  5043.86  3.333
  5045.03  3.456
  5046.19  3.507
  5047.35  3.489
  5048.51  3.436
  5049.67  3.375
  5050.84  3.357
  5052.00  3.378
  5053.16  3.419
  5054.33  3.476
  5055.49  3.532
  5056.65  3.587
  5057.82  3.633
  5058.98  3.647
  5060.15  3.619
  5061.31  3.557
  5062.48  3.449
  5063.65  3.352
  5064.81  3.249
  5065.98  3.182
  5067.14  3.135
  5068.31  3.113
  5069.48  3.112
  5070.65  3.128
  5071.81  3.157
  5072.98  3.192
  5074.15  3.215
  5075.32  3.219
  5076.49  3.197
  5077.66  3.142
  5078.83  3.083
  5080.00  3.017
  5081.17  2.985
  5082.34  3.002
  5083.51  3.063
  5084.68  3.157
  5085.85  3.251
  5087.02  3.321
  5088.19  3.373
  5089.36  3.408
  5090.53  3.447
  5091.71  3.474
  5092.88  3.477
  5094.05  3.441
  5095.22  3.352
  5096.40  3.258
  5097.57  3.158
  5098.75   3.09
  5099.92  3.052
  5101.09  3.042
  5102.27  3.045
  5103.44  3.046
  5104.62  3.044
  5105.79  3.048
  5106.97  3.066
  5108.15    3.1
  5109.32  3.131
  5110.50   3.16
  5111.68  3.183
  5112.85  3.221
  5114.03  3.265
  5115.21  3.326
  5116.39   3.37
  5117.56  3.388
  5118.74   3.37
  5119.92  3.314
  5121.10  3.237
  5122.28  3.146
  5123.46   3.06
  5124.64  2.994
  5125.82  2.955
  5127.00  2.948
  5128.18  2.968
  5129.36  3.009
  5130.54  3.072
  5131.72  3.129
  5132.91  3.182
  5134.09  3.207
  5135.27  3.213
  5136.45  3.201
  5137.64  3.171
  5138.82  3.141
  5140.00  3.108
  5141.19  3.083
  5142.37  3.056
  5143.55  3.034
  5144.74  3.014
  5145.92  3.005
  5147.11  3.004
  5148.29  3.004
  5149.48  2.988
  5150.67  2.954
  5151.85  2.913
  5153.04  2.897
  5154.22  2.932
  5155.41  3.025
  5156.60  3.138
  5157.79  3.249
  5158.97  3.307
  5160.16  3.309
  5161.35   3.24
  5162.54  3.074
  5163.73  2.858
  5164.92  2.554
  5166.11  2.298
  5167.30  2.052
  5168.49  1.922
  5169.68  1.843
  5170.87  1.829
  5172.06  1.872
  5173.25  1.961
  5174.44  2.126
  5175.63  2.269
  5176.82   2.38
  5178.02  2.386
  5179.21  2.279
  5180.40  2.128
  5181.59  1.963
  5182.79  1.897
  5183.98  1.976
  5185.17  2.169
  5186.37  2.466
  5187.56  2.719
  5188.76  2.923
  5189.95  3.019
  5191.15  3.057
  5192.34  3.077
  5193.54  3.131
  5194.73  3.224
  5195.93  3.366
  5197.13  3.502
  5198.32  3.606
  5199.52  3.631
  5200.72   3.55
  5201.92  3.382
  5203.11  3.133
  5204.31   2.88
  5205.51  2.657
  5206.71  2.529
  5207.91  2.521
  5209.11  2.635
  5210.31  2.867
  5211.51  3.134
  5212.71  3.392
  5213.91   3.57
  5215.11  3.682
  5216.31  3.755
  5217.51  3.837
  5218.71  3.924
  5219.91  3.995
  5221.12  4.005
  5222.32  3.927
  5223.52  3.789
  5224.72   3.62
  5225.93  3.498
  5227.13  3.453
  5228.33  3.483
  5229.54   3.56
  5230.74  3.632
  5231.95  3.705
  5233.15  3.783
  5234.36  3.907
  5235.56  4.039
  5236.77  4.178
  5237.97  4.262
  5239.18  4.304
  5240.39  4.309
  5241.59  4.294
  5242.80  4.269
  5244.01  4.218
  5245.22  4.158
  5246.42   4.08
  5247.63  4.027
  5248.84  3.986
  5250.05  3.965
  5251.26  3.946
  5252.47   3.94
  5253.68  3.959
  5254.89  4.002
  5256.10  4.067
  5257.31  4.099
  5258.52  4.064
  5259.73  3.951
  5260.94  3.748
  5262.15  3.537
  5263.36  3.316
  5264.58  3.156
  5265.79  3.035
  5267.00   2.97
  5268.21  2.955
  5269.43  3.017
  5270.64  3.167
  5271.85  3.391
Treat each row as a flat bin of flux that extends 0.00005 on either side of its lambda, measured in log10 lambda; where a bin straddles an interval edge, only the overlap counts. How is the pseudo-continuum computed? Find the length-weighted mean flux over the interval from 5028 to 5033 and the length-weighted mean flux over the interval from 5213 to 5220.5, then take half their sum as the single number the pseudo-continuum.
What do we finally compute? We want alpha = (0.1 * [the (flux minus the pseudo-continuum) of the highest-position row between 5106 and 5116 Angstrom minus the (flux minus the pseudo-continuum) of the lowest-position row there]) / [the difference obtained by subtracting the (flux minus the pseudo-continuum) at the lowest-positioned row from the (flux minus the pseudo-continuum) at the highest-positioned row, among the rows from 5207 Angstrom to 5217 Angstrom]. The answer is 0.021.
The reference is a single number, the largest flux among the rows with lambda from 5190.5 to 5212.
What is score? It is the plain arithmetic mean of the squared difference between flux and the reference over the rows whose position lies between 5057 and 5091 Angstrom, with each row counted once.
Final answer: 0.18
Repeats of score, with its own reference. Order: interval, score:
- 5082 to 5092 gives 0.15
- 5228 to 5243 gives 0.21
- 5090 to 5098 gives 0.08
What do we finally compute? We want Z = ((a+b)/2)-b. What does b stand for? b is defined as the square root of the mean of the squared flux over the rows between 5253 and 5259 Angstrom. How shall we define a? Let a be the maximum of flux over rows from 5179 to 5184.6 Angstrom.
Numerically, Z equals -0.88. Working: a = 2.279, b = 4.04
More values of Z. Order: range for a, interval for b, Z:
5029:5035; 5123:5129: 0.30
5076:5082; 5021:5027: -0.08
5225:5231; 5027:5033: 0.08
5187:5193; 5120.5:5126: 0.00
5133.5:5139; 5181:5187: 0.55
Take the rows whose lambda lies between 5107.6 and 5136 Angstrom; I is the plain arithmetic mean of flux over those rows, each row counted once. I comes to 3.2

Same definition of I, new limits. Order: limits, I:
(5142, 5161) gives 3.1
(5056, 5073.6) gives 3.3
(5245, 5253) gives 4.0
